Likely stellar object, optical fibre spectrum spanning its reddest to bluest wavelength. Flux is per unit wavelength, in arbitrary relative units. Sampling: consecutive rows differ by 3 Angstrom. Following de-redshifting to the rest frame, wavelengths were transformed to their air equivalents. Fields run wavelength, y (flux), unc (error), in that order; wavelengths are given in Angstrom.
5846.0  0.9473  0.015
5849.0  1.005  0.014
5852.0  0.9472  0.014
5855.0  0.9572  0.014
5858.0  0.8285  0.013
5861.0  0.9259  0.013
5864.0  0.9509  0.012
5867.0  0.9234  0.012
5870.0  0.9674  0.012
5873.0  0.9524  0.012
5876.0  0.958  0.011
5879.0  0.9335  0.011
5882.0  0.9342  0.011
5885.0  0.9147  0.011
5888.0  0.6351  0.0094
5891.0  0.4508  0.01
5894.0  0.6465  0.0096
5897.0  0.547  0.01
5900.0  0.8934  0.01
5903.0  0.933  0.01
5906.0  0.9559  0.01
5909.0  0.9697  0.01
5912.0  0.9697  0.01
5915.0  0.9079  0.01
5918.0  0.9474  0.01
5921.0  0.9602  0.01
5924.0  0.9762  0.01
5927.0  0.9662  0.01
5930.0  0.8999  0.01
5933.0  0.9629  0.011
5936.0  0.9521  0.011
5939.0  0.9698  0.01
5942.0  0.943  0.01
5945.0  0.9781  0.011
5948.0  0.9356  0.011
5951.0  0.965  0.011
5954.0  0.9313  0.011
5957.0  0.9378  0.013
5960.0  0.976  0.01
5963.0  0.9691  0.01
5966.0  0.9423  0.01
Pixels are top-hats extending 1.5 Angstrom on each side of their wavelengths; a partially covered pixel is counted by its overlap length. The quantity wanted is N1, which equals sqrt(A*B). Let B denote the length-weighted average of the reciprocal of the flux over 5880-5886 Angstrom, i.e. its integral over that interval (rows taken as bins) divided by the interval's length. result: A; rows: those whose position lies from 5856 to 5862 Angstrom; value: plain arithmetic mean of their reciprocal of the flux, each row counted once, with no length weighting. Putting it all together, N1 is 1.11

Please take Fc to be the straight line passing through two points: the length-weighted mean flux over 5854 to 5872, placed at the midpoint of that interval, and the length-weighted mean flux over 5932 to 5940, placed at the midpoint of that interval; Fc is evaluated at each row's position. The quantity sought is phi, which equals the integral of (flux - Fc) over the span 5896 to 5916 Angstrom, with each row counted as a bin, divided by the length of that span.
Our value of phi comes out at -0.06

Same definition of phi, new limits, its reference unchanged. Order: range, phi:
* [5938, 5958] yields -0.02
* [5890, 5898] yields -0.39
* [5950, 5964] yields -0.02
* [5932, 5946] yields 0.00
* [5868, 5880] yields 0.02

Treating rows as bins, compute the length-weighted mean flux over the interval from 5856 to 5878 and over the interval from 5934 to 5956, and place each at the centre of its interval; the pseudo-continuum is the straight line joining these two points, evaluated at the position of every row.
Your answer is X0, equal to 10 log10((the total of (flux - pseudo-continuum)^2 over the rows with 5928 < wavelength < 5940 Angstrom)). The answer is -25.4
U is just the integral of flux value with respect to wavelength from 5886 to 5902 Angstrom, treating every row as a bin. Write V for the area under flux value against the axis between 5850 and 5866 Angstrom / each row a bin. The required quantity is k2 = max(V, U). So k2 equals 14.8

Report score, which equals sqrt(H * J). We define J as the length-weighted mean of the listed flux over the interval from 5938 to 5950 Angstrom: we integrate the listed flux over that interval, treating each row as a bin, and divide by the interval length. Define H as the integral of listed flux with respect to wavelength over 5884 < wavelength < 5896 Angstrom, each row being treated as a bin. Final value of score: 2.72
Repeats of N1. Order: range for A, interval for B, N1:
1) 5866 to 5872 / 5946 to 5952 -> 1.05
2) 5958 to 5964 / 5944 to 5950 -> 1.04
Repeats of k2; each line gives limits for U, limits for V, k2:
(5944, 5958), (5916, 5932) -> 15.2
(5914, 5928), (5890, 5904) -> 13.3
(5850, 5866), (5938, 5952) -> 14.8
